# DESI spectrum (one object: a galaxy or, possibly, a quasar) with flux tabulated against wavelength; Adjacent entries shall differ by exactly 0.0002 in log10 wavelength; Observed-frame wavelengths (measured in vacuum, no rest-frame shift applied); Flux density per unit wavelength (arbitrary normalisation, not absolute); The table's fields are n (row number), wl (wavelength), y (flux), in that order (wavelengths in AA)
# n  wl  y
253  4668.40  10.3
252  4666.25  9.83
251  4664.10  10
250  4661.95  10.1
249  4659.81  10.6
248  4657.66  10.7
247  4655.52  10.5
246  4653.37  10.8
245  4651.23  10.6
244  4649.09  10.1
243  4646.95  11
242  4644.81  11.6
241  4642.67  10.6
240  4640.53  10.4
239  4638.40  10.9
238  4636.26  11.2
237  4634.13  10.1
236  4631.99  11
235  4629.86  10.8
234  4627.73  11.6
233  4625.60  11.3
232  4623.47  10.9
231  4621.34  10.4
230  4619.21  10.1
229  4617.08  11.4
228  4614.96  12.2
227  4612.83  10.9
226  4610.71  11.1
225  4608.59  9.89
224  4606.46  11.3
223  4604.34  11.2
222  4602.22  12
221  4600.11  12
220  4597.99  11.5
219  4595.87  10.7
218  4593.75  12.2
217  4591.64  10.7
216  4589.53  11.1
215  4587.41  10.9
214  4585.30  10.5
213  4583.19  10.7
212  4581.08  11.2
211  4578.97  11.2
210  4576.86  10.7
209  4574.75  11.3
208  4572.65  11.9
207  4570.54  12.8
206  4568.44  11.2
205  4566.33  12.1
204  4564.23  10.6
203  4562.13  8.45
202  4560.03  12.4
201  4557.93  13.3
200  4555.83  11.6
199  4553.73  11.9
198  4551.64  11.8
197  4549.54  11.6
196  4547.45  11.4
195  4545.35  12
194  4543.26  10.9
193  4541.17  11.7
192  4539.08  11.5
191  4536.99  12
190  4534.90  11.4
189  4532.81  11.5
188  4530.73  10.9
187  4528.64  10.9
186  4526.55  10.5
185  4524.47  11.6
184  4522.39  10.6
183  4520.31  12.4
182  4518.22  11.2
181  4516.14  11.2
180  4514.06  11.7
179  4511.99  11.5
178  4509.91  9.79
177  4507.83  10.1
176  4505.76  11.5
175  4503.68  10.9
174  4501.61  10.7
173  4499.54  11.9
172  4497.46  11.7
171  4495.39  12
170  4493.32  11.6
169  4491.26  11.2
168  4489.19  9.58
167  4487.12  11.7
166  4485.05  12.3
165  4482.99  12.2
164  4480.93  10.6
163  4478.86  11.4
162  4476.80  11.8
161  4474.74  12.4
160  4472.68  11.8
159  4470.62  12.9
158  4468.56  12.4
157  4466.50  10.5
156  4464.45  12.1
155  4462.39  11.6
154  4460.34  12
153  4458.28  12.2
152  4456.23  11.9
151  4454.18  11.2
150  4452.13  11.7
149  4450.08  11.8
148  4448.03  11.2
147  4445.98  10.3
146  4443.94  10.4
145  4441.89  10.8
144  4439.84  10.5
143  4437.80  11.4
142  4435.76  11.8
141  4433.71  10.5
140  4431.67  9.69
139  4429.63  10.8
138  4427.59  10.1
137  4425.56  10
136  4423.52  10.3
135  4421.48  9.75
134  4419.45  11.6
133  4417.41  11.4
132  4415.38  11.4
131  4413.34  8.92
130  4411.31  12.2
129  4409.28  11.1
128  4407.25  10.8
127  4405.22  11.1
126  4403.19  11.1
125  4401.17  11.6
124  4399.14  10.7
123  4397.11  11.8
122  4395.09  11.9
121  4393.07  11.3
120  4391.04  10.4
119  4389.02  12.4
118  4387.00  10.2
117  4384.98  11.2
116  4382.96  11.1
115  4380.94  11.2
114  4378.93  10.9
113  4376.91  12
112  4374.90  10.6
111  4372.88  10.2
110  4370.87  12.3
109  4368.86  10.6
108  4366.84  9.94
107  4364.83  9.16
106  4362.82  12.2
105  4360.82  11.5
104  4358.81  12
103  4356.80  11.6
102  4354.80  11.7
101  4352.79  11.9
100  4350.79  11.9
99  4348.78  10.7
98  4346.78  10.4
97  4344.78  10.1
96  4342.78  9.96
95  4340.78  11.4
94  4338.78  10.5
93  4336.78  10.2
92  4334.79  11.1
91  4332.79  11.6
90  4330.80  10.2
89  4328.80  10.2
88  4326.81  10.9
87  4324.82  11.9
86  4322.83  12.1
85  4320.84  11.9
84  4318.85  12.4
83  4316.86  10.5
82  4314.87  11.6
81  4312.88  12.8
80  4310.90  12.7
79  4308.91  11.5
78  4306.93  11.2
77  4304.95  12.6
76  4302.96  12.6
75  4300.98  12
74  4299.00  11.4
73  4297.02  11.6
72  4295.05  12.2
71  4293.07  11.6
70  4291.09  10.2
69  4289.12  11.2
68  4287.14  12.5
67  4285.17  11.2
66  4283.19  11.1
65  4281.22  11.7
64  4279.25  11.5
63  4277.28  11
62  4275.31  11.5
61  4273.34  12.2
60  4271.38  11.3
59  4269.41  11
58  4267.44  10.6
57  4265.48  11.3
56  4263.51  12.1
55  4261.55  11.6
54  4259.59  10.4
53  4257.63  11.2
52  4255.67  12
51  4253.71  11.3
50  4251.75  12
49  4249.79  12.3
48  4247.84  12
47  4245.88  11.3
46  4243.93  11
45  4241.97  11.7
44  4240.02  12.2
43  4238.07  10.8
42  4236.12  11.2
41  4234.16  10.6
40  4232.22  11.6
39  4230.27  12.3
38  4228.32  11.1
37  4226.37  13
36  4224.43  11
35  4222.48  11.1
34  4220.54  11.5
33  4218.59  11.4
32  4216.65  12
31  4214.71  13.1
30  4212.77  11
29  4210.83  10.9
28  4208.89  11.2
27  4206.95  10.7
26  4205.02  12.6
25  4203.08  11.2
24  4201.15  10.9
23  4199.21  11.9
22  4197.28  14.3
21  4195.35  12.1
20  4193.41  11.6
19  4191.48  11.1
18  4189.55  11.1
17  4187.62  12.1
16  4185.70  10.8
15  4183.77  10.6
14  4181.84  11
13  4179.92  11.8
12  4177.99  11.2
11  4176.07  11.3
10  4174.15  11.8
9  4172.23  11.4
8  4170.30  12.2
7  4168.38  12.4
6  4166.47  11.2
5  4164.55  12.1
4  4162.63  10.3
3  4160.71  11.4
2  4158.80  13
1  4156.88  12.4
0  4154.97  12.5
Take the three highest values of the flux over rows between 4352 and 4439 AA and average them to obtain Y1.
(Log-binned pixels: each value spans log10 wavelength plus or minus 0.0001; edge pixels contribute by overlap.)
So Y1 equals 12.3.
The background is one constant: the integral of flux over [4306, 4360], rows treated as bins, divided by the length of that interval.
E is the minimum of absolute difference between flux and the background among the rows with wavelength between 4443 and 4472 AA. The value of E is 0.09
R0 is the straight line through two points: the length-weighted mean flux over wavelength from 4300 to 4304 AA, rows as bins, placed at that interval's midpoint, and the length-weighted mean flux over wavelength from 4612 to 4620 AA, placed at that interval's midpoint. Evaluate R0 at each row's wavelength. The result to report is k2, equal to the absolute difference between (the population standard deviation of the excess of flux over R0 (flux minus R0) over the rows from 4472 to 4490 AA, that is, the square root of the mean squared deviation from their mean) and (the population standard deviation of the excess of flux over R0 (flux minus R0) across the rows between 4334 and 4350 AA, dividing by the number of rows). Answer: 0.39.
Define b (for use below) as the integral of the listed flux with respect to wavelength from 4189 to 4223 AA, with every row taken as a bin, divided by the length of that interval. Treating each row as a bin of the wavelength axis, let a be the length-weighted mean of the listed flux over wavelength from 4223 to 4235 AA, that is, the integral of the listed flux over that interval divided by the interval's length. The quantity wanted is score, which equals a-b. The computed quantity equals -0.1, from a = 11.6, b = 11.7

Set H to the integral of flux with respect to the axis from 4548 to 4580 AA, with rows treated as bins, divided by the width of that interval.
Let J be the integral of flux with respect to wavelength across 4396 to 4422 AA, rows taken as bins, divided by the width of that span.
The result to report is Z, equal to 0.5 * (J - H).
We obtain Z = -0.23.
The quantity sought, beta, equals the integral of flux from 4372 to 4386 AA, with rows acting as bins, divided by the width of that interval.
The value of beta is 11.0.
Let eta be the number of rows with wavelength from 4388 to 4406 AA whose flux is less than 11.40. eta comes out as 5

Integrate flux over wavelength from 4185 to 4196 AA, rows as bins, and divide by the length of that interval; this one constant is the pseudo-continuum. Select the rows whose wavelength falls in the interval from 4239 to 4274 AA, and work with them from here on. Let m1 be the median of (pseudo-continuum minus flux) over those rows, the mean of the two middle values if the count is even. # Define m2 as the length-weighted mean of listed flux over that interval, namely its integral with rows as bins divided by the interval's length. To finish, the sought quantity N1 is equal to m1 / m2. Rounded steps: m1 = 0.01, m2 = 11.5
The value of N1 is 0.00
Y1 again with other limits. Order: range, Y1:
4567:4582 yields 12.0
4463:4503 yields 12.6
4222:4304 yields 12.7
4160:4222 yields 13.3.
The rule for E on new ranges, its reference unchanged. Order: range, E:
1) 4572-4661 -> 0.01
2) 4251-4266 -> 0.01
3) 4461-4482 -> 0.11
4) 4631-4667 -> 0.09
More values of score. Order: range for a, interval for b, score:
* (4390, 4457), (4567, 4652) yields -0.1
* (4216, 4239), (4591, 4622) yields 0.3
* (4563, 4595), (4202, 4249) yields -0.3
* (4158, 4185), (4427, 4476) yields 0.2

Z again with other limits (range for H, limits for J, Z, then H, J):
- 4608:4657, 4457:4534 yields 0.29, 10.9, 11.43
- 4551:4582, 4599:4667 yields -0.32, 11.5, 10.85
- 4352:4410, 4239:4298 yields 0.15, 11.2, 11.49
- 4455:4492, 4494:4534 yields -0.25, 11.7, 11.19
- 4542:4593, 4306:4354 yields -0.06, 11.4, 11.24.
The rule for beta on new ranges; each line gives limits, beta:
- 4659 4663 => 10.4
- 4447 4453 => 11.6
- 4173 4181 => 11.5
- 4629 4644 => 10.7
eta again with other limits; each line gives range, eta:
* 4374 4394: 8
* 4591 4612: 6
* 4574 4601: 10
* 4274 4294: 5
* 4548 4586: 9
